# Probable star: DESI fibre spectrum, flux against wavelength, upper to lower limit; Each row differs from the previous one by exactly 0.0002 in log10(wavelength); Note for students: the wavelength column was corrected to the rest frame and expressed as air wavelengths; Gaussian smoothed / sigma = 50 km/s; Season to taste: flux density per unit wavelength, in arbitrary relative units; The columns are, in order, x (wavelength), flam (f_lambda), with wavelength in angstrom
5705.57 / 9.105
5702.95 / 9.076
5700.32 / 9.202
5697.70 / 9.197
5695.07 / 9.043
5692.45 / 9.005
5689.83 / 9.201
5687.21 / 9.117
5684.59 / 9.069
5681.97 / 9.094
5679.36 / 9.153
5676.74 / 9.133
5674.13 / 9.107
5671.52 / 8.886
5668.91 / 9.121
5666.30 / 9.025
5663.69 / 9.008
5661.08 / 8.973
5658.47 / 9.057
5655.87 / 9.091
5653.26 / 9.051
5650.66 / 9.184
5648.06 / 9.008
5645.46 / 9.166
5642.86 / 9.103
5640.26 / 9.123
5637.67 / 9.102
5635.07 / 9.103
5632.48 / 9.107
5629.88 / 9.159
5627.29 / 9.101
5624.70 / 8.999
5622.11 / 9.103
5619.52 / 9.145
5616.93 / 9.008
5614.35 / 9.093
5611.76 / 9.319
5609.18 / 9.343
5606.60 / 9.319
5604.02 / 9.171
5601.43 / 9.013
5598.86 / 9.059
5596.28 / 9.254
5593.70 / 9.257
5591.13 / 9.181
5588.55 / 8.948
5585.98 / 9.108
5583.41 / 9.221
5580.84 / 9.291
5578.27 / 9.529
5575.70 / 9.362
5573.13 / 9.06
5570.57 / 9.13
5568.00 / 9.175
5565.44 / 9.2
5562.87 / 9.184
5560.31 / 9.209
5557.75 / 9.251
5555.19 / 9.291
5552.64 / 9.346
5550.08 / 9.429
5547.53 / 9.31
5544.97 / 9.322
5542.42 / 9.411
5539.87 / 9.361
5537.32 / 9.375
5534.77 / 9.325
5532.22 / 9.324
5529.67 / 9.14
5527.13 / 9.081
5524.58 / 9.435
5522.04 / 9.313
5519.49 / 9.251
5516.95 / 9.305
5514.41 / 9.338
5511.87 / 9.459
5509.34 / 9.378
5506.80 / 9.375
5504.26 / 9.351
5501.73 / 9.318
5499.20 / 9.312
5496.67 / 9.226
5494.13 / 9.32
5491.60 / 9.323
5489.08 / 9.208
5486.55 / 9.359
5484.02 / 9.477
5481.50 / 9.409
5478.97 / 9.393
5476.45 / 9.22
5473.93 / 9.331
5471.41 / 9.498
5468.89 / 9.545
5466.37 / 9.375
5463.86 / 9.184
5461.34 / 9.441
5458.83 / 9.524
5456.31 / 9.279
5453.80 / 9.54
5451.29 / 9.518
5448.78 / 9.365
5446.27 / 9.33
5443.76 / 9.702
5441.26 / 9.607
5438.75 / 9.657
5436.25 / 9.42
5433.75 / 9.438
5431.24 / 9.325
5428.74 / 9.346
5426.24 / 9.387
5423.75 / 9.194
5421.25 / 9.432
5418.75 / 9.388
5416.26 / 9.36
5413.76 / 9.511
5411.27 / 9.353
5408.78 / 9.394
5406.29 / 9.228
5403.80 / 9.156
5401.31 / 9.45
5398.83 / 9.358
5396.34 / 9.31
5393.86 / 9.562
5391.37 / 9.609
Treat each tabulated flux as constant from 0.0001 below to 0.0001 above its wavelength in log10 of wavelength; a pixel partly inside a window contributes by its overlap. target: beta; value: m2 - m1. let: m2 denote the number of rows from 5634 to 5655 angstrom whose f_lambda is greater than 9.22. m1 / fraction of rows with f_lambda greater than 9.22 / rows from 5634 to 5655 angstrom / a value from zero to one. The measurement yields 0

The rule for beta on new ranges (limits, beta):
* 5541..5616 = 15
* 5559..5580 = 2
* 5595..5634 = 4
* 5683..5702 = 0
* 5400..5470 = 24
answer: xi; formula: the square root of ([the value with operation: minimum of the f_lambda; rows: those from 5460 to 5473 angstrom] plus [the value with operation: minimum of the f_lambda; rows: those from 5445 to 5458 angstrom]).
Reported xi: 4.297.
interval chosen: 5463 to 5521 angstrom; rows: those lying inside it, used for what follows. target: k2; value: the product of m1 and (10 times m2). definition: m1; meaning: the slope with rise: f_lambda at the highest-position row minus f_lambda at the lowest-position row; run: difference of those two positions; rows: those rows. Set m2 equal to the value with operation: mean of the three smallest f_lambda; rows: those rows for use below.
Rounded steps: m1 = 0.0012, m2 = 9.20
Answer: 0.11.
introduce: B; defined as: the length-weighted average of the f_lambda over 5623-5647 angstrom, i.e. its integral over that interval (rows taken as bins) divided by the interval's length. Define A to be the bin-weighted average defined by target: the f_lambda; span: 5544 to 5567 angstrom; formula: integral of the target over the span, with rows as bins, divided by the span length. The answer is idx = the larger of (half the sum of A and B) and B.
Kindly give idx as 9.19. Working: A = 9.28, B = 9.11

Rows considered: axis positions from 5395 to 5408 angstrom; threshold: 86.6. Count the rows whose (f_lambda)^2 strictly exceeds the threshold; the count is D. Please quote 3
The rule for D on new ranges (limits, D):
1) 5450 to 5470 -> 6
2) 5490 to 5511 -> 7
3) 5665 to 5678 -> 0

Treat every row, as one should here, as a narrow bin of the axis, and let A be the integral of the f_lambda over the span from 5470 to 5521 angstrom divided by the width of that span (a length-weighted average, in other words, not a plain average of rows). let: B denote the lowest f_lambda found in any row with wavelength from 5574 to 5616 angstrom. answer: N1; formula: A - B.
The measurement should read 0.39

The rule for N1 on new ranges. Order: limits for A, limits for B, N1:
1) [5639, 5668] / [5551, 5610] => 0.12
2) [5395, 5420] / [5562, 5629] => 0.41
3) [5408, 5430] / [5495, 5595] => 0.43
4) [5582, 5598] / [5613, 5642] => 0.16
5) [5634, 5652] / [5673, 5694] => 0.11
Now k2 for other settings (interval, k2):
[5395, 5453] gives 0.35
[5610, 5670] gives -0.31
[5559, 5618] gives -0.32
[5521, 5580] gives 0.35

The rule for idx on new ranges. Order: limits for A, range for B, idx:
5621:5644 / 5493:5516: 9.34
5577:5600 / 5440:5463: 9.47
